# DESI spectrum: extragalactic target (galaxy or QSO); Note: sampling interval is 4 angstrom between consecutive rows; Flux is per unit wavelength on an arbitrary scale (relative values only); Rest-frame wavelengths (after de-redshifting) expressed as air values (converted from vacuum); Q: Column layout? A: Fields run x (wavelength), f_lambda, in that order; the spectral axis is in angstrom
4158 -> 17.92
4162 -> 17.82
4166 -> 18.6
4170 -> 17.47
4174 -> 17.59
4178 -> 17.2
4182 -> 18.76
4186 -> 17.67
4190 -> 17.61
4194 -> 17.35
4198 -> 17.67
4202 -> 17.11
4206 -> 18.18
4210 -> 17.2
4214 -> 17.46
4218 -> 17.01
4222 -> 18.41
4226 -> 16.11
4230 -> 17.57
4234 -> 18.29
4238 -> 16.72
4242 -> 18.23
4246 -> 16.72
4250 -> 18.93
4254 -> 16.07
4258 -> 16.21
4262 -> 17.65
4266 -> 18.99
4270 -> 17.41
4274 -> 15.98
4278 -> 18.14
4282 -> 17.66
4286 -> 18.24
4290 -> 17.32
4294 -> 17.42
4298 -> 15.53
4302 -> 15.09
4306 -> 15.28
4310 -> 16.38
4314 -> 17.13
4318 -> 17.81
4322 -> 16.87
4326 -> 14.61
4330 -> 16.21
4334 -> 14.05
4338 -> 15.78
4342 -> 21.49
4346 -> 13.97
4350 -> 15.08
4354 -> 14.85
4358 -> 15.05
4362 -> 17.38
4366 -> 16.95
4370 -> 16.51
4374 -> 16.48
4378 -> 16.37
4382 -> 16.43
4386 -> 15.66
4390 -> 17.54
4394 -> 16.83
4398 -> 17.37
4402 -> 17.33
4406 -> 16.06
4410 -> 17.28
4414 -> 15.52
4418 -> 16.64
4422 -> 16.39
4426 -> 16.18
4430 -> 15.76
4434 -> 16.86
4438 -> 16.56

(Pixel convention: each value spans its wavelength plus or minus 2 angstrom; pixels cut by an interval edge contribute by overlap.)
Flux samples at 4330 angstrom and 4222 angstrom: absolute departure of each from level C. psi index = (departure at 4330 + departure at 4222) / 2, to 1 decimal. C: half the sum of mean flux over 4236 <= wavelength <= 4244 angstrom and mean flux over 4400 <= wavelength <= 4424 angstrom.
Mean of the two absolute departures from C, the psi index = 1.1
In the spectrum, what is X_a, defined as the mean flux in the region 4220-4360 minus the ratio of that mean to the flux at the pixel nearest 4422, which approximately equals 15.8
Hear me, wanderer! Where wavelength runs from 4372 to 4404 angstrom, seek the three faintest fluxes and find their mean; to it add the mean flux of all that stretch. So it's 32.9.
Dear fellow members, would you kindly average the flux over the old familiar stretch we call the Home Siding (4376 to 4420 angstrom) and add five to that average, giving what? 21.6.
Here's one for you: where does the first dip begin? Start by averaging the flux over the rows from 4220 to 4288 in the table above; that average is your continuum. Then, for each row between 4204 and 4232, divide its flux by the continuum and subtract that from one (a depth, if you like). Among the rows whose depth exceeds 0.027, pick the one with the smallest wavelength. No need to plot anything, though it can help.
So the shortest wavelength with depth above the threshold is 4218 angstrom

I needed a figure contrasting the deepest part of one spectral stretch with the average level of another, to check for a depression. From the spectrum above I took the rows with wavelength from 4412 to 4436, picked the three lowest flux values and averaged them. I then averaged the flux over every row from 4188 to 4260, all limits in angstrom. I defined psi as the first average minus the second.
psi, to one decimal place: -1.6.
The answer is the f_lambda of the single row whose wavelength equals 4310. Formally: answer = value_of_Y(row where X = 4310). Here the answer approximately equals 16.38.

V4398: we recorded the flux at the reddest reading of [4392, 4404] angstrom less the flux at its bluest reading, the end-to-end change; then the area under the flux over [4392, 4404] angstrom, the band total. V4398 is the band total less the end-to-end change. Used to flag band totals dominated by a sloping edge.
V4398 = 206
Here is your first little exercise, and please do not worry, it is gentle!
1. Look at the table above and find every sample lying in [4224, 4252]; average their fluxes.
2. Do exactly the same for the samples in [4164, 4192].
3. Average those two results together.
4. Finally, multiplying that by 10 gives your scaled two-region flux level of 177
